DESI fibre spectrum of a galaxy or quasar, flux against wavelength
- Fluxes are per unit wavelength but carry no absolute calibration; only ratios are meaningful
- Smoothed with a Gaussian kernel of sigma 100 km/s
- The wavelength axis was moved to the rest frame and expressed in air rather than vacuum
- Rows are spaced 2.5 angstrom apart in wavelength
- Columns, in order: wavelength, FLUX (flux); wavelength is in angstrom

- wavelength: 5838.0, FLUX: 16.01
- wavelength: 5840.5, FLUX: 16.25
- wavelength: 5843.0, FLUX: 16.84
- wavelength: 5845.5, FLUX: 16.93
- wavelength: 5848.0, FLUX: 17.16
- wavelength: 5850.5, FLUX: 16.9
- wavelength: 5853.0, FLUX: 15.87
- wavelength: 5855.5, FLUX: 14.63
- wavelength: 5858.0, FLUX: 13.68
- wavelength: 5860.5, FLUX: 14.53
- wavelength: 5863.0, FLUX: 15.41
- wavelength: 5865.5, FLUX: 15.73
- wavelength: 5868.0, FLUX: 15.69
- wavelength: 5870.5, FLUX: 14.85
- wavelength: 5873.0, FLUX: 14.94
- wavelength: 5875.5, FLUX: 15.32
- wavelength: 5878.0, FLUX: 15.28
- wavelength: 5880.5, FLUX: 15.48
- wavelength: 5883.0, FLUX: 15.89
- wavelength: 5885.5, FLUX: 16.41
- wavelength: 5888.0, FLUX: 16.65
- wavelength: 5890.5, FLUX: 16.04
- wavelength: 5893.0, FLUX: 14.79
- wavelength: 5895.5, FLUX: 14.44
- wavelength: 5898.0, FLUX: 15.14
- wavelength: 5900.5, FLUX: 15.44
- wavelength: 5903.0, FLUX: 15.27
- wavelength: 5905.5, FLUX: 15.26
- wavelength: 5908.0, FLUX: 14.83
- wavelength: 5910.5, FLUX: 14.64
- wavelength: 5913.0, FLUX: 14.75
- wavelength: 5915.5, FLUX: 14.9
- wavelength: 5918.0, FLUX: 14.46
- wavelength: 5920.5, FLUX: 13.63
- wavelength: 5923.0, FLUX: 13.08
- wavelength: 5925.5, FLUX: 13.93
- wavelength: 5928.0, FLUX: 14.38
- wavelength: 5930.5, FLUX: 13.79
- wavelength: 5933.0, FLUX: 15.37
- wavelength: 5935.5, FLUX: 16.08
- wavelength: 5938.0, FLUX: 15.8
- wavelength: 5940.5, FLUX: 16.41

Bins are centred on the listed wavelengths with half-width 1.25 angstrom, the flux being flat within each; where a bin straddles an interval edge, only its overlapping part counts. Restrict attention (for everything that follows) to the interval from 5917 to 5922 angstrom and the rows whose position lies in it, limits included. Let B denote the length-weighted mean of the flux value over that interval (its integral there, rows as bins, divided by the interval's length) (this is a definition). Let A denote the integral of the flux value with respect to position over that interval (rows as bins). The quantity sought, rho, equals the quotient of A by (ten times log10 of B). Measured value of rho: 6.1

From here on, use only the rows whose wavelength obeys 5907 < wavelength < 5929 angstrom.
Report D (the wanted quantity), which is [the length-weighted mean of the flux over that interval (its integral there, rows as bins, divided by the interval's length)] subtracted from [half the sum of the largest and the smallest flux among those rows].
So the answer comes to -0.29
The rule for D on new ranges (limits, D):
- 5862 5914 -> 0.20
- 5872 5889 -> 0.09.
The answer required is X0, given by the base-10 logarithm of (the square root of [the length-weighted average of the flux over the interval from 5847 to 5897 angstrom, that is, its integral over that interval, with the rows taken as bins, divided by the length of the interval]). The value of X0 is 0.595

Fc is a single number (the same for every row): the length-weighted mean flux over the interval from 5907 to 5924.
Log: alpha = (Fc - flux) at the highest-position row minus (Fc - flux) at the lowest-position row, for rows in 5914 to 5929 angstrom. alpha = 0.5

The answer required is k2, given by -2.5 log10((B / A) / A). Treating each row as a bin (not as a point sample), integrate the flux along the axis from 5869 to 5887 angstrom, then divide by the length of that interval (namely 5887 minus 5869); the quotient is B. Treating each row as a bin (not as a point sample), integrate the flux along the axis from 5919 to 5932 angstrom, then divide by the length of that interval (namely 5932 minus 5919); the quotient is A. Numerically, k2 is 2.726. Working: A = 13.8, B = 15.5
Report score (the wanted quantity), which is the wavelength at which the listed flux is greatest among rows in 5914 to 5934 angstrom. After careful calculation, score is 5933.0 angstrom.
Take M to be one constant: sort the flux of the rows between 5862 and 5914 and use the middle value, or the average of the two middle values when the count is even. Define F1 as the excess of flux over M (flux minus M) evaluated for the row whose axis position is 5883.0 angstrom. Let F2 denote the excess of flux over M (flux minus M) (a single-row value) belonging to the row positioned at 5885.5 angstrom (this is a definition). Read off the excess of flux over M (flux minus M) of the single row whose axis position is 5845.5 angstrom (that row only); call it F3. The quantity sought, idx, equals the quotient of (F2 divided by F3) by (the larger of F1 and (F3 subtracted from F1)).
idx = 1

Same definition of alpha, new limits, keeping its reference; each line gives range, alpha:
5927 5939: -1.4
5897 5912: 0.5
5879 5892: -0.6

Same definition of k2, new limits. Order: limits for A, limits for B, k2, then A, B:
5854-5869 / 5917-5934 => 3.002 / 14.9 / 14.1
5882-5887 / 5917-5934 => 3.175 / 16.2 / 14.1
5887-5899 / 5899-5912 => 2.990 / 15.4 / 15.1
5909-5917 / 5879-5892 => 2.831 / 14.8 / 16.1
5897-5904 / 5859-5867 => 2.968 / 15.3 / 15.2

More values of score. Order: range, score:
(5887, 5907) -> 5888.0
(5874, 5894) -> 5888.0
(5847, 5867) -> 5848.0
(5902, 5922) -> 5903.0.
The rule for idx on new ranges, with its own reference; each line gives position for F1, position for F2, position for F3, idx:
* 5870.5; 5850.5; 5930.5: -1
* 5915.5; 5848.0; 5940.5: -4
